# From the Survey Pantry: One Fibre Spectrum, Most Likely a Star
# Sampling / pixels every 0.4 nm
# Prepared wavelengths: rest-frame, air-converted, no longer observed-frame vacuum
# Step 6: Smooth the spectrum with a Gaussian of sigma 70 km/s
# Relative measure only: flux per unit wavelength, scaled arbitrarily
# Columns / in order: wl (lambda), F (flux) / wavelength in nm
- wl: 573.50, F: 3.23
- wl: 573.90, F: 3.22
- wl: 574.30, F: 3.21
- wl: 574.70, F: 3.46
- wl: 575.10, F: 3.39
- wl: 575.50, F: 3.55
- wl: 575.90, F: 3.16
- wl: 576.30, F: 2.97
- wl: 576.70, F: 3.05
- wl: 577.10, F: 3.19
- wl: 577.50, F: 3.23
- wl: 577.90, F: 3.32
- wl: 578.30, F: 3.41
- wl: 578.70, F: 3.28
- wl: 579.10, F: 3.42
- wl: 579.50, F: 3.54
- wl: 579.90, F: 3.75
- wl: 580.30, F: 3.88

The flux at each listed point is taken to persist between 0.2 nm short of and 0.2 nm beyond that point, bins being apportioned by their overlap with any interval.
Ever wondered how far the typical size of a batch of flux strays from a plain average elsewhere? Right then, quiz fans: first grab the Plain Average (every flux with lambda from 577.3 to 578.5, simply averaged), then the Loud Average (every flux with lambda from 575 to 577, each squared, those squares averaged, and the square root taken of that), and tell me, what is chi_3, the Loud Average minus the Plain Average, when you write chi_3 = -0.09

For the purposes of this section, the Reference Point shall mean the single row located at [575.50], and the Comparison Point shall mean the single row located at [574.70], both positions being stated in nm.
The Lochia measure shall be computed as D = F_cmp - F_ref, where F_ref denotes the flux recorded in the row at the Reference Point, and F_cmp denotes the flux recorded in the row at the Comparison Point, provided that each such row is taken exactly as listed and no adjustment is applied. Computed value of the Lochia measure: -0.090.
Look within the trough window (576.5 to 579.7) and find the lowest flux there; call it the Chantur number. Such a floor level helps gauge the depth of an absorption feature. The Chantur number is 3.05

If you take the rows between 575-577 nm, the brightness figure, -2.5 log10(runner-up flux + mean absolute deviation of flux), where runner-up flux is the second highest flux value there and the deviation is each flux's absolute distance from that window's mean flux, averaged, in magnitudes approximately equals -1.39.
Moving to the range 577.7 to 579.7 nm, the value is -1.36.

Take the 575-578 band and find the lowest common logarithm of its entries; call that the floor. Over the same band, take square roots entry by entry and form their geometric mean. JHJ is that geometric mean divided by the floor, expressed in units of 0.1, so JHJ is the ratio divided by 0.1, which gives 38.0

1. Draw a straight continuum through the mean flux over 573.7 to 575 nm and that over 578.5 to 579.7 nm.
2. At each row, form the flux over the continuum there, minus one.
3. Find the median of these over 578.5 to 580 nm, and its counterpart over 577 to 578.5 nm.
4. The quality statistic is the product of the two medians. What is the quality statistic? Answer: -0.0006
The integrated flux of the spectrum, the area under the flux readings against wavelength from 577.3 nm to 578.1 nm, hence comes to 2.62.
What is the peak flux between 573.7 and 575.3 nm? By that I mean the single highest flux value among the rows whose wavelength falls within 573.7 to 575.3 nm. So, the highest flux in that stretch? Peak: 3.46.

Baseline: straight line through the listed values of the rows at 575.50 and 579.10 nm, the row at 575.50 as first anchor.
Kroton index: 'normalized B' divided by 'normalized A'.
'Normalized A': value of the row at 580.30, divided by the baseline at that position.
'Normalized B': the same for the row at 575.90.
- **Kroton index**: 0.78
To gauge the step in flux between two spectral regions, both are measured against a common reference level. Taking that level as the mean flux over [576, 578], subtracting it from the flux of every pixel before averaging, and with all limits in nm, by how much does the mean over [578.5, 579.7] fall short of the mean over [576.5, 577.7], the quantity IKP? -0.26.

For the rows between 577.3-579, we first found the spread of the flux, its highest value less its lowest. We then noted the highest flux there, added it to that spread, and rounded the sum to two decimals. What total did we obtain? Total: 3.59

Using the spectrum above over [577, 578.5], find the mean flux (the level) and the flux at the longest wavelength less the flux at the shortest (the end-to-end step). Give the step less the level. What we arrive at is -3.07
